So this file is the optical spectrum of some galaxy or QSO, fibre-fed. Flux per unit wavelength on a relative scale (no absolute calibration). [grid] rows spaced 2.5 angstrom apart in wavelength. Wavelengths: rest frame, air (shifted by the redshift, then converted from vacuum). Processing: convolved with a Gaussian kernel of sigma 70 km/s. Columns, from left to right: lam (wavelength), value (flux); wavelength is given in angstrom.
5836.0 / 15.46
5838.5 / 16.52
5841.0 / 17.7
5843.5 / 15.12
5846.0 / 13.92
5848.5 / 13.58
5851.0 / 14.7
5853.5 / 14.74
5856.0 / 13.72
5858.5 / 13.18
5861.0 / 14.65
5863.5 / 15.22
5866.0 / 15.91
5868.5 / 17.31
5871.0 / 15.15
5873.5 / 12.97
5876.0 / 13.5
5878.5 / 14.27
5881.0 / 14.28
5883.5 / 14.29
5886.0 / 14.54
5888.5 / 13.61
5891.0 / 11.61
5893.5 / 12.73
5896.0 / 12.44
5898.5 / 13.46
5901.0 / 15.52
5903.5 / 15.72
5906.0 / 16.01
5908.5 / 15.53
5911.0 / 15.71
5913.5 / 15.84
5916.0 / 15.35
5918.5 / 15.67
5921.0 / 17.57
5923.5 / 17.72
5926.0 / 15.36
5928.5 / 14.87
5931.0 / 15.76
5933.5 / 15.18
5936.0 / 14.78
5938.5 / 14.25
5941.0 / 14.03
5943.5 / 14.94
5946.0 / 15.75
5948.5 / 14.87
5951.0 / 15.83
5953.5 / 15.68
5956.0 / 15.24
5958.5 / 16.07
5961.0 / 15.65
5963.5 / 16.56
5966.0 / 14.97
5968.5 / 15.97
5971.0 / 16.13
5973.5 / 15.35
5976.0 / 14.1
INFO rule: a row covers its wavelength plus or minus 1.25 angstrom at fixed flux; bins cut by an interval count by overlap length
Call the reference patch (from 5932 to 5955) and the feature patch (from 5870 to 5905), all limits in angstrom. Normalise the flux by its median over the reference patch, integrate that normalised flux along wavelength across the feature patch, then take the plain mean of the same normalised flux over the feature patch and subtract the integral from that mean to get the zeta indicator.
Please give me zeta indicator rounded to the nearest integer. -32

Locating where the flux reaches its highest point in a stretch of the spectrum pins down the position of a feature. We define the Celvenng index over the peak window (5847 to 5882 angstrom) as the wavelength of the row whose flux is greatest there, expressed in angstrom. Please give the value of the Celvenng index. 5868.5 angstrom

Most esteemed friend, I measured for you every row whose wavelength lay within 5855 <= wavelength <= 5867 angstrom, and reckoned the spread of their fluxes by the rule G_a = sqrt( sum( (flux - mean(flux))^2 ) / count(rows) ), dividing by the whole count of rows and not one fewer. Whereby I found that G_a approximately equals 1.0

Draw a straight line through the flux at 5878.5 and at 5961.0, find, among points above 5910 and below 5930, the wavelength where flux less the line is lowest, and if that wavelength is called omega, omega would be 5928.5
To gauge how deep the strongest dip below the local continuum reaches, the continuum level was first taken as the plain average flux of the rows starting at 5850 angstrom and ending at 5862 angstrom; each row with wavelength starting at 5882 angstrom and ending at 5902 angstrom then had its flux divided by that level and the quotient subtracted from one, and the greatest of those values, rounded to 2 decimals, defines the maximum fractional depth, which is 0.18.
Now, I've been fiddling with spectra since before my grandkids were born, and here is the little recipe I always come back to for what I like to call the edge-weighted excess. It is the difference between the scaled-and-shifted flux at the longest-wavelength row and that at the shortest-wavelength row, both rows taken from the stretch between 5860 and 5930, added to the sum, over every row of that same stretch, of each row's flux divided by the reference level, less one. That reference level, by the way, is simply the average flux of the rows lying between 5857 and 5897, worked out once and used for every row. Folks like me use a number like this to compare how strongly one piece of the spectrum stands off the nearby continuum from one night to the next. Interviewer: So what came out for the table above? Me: 1.6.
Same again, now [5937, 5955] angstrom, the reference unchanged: 0.6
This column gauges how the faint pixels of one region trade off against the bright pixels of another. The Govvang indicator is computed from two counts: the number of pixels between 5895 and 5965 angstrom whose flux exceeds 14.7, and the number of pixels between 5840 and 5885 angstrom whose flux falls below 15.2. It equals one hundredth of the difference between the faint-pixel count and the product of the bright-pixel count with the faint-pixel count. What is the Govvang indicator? -3.2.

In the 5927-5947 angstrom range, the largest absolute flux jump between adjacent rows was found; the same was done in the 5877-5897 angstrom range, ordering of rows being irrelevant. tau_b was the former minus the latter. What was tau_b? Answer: -1.1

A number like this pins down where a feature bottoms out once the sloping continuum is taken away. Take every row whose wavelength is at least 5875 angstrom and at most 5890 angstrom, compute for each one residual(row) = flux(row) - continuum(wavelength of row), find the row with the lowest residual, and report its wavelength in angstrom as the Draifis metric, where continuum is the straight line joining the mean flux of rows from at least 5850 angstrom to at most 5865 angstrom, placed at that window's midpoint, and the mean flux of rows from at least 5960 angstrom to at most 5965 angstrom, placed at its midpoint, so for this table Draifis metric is 5888.5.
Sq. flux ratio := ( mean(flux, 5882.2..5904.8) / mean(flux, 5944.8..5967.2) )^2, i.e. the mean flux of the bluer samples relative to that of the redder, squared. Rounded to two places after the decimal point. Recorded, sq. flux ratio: 0.78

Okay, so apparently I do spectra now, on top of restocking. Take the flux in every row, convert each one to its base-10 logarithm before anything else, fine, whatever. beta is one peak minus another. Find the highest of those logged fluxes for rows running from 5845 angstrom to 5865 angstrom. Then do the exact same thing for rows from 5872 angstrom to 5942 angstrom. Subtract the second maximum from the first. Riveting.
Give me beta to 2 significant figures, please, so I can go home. -0.066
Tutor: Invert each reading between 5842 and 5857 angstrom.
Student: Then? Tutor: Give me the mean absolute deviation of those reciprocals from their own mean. 0.0027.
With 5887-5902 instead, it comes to 0.0055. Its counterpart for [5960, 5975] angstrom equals 0.0018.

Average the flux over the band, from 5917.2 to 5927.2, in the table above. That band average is 16.6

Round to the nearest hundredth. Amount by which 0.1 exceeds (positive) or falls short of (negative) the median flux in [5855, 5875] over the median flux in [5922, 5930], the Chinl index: -0.87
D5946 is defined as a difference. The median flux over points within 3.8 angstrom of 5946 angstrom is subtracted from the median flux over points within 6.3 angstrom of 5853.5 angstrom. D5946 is -1.2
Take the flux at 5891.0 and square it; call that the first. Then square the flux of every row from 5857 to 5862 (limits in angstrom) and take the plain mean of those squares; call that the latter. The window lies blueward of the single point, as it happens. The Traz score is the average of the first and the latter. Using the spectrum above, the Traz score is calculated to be 164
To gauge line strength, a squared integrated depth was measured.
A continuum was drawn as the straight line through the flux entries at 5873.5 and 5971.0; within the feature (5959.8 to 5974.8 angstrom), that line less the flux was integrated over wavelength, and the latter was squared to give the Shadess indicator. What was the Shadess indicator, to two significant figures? 13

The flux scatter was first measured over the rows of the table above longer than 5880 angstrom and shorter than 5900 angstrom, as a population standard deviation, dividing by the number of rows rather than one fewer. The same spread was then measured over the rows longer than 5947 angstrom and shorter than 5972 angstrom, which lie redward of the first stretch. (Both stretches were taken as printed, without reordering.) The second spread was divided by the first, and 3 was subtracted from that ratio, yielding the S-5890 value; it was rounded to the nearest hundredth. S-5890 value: -2.47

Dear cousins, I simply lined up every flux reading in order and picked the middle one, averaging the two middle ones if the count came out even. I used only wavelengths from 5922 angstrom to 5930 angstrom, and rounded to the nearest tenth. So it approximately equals 15.4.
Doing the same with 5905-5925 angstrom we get 15.8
